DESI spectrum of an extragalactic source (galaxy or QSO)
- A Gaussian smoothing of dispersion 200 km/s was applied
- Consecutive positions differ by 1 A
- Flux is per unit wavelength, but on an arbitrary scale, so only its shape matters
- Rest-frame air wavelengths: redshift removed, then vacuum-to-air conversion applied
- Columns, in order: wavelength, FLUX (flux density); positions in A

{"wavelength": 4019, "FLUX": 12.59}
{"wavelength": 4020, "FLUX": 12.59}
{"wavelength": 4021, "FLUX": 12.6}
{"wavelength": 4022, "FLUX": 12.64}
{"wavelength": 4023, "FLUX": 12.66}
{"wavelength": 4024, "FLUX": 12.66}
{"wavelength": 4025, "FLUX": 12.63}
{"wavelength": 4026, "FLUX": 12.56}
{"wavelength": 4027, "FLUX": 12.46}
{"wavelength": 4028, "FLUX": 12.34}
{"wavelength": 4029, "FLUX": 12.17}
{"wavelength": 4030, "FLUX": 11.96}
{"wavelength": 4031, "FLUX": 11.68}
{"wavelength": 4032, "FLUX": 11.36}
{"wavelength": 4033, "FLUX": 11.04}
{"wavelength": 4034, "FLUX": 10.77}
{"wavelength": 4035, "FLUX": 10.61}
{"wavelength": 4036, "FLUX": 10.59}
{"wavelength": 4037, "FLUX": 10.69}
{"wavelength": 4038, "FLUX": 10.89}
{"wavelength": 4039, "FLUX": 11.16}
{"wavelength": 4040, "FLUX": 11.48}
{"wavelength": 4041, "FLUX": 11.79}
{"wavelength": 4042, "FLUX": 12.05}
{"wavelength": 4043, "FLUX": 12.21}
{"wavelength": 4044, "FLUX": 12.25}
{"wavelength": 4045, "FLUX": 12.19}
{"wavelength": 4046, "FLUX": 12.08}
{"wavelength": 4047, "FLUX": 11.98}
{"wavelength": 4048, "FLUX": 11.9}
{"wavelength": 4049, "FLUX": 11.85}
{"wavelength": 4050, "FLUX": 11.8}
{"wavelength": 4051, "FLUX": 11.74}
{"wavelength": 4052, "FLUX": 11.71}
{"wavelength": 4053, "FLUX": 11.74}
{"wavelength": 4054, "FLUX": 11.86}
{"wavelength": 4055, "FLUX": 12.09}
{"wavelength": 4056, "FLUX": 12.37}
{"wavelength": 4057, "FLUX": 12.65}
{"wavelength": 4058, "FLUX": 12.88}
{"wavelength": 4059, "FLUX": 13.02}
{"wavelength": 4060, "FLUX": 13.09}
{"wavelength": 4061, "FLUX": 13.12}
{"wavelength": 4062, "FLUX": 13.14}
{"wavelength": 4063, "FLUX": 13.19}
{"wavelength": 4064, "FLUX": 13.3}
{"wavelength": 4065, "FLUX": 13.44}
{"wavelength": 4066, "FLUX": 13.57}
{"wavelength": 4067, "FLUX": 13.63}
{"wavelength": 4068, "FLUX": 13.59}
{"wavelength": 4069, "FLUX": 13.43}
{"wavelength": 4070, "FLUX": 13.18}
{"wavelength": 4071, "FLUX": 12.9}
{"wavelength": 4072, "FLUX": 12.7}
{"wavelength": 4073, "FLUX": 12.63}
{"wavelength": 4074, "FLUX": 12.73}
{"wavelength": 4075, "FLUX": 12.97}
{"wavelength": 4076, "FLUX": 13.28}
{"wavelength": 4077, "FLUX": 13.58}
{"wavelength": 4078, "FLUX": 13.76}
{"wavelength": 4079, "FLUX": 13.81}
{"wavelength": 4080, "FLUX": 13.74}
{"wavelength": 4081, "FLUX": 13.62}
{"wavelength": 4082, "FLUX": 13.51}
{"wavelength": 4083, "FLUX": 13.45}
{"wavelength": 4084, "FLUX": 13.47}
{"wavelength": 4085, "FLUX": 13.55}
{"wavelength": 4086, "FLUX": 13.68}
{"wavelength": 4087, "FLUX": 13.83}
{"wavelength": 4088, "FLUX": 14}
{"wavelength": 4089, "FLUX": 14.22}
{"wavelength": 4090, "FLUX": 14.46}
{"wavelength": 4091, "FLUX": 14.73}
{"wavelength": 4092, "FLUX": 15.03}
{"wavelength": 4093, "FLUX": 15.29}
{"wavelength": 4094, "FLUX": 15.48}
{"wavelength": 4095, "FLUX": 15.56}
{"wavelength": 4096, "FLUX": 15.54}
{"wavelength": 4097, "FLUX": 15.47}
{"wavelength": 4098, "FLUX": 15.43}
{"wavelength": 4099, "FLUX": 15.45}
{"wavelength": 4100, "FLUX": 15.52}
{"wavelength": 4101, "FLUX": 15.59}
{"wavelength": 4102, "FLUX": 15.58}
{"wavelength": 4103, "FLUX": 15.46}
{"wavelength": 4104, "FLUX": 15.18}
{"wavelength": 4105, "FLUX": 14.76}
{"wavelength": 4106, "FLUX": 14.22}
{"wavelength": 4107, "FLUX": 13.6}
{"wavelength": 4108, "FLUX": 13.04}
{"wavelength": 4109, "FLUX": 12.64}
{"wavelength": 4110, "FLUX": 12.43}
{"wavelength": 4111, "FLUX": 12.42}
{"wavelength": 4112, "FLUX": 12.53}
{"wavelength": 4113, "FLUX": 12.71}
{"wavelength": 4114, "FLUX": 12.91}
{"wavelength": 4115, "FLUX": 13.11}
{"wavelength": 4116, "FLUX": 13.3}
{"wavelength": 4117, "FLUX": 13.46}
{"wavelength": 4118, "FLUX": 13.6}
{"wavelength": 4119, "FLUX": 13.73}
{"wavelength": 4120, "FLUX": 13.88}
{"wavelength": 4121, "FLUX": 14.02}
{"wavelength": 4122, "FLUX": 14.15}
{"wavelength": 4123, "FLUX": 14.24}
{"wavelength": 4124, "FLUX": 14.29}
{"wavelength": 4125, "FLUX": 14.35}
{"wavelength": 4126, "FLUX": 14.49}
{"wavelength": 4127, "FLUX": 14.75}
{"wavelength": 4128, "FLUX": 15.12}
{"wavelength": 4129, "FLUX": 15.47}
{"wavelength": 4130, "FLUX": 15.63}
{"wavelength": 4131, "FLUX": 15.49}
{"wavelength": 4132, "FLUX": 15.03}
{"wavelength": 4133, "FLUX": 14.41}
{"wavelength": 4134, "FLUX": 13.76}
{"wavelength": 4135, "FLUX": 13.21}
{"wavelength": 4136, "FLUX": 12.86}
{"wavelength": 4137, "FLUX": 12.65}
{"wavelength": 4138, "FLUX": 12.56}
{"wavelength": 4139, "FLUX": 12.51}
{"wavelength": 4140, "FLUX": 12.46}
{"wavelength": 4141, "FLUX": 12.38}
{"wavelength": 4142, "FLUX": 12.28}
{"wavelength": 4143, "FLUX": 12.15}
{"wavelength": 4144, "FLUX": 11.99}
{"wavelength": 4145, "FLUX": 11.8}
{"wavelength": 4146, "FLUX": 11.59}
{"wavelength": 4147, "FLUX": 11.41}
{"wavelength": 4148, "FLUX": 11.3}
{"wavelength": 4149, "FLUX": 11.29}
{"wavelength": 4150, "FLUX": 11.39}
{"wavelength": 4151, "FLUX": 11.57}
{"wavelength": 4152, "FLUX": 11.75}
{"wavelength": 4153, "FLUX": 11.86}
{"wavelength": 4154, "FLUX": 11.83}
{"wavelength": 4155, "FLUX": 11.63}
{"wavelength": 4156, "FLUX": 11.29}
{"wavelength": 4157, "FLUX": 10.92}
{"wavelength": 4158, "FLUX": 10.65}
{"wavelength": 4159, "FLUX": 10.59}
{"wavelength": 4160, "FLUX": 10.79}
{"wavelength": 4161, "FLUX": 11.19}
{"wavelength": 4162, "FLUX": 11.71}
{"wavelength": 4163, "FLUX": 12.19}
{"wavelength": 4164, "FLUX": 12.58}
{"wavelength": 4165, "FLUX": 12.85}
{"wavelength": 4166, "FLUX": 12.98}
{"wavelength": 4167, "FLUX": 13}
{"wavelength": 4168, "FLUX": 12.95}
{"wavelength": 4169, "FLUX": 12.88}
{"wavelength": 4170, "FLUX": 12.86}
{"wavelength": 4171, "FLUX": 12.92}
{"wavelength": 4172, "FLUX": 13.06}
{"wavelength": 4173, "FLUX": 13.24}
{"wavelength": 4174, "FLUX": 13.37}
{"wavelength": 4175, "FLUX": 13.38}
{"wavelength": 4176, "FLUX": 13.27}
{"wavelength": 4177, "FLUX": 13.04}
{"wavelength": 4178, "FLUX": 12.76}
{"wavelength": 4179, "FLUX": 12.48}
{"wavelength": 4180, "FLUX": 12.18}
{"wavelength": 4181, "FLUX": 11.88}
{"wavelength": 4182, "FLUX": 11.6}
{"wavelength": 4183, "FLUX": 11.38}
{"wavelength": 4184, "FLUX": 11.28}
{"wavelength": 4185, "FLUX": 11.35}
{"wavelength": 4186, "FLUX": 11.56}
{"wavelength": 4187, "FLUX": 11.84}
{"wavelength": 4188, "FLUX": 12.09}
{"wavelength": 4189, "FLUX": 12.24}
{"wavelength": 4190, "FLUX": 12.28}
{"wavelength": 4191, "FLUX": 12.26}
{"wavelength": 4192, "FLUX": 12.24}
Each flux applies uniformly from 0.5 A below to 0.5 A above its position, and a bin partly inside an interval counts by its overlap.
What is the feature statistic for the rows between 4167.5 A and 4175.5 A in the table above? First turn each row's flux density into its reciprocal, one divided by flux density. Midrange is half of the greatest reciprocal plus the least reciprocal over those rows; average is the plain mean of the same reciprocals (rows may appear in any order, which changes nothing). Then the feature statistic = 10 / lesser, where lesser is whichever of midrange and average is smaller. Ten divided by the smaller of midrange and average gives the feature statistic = 131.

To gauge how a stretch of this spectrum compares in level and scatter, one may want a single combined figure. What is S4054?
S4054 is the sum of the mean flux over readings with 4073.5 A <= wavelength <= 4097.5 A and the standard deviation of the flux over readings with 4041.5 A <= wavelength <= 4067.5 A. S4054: 14.8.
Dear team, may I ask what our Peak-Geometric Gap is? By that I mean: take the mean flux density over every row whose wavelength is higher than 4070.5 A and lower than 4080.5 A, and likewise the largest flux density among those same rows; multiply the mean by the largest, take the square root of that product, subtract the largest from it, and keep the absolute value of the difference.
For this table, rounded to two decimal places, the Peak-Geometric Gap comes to 0.30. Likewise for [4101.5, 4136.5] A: 0.84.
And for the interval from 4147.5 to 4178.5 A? 0.62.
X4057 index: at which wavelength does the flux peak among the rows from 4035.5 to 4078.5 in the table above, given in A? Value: 4078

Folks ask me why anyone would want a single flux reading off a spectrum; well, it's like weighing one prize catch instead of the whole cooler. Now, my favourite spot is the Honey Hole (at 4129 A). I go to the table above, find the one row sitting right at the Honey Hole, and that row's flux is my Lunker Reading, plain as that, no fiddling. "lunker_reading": 15.47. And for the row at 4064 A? 13.3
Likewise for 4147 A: 11.41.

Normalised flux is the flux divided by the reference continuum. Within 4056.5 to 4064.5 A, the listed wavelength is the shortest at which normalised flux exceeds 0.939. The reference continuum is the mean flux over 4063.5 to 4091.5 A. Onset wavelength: 4058 A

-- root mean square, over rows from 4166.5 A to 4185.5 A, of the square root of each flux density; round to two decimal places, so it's 3.55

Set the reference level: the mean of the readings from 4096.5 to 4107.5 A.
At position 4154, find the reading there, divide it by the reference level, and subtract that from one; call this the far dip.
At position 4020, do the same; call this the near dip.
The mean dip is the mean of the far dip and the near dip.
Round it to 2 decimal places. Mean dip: 0.19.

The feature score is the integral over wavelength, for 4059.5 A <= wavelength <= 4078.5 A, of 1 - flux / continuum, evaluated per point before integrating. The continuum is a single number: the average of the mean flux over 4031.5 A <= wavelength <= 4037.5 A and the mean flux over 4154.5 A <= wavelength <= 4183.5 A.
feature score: -2.75 A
